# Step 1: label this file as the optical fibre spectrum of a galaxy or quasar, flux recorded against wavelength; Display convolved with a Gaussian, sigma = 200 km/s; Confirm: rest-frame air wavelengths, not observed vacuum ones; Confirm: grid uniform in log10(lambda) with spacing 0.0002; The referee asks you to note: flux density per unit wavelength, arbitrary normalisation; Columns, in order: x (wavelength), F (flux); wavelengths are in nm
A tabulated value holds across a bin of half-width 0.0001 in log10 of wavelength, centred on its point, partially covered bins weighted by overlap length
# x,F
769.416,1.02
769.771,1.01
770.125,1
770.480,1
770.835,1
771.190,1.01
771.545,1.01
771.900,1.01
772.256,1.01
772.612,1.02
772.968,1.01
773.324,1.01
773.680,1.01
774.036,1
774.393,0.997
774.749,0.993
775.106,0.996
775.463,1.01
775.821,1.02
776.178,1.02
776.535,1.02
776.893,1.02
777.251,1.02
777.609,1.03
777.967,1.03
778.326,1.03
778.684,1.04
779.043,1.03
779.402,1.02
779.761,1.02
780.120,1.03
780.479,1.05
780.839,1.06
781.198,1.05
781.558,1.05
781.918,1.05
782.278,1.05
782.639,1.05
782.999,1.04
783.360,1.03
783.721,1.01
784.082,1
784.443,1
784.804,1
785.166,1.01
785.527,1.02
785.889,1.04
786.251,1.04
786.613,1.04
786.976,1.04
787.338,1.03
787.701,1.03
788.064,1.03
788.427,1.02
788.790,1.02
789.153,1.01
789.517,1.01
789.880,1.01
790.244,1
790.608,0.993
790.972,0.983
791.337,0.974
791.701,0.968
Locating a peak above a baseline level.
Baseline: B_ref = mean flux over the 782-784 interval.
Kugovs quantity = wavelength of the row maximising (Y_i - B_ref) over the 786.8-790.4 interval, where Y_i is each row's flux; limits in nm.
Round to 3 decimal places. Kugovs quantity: 786.976 nm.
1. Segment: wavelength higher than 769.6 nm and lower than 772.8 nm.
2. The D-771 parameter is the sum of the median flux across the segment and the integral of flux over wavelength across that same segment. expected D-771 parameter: 4.2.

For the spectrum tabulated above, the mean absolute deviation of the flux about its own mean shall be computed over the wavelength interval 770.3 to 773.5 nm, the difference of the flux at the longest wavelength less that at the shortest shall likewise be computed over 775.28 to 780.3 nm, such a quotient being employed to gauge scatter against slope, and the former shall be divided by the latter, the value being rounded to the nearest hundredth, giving 0.20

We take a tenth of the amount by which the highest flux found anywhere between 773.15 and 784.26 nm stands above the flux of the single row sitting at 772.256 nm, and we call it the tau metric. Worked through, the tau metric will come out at 0.0050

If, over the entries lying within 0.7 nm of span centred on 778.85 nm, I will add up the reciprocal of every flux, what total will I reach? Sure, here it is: 1.9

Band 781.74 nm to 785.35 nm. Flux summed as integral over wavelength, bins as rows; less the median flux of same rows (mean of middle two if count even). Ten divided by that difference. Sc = 3.74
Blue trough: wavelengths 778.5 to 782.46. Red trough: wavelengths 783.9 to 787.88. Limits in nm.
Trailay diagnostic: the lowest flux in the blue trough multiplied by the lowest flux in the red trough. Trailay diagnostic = 1.02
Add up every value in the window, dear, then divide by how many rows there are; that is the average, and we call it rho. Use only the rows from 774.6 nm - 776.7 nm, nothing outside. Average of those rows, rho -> 1.01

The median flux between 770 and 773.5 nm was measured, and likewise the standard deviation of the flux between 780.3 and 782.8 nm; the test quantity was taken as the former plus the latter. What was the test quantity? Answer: 1.01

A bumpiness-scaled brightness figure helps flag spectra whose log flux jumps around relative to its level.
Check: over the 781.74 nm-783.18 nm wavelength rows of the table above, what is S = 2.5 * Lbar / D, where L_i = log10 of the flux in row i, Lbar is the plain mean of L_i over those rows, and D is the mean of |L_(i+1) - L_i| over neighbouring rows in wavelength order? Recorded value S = 36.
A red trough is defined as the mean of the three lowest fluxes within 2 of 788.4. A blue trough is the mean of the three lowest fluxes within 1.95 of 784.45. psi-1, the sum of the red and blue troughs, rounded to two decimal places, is 2.01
